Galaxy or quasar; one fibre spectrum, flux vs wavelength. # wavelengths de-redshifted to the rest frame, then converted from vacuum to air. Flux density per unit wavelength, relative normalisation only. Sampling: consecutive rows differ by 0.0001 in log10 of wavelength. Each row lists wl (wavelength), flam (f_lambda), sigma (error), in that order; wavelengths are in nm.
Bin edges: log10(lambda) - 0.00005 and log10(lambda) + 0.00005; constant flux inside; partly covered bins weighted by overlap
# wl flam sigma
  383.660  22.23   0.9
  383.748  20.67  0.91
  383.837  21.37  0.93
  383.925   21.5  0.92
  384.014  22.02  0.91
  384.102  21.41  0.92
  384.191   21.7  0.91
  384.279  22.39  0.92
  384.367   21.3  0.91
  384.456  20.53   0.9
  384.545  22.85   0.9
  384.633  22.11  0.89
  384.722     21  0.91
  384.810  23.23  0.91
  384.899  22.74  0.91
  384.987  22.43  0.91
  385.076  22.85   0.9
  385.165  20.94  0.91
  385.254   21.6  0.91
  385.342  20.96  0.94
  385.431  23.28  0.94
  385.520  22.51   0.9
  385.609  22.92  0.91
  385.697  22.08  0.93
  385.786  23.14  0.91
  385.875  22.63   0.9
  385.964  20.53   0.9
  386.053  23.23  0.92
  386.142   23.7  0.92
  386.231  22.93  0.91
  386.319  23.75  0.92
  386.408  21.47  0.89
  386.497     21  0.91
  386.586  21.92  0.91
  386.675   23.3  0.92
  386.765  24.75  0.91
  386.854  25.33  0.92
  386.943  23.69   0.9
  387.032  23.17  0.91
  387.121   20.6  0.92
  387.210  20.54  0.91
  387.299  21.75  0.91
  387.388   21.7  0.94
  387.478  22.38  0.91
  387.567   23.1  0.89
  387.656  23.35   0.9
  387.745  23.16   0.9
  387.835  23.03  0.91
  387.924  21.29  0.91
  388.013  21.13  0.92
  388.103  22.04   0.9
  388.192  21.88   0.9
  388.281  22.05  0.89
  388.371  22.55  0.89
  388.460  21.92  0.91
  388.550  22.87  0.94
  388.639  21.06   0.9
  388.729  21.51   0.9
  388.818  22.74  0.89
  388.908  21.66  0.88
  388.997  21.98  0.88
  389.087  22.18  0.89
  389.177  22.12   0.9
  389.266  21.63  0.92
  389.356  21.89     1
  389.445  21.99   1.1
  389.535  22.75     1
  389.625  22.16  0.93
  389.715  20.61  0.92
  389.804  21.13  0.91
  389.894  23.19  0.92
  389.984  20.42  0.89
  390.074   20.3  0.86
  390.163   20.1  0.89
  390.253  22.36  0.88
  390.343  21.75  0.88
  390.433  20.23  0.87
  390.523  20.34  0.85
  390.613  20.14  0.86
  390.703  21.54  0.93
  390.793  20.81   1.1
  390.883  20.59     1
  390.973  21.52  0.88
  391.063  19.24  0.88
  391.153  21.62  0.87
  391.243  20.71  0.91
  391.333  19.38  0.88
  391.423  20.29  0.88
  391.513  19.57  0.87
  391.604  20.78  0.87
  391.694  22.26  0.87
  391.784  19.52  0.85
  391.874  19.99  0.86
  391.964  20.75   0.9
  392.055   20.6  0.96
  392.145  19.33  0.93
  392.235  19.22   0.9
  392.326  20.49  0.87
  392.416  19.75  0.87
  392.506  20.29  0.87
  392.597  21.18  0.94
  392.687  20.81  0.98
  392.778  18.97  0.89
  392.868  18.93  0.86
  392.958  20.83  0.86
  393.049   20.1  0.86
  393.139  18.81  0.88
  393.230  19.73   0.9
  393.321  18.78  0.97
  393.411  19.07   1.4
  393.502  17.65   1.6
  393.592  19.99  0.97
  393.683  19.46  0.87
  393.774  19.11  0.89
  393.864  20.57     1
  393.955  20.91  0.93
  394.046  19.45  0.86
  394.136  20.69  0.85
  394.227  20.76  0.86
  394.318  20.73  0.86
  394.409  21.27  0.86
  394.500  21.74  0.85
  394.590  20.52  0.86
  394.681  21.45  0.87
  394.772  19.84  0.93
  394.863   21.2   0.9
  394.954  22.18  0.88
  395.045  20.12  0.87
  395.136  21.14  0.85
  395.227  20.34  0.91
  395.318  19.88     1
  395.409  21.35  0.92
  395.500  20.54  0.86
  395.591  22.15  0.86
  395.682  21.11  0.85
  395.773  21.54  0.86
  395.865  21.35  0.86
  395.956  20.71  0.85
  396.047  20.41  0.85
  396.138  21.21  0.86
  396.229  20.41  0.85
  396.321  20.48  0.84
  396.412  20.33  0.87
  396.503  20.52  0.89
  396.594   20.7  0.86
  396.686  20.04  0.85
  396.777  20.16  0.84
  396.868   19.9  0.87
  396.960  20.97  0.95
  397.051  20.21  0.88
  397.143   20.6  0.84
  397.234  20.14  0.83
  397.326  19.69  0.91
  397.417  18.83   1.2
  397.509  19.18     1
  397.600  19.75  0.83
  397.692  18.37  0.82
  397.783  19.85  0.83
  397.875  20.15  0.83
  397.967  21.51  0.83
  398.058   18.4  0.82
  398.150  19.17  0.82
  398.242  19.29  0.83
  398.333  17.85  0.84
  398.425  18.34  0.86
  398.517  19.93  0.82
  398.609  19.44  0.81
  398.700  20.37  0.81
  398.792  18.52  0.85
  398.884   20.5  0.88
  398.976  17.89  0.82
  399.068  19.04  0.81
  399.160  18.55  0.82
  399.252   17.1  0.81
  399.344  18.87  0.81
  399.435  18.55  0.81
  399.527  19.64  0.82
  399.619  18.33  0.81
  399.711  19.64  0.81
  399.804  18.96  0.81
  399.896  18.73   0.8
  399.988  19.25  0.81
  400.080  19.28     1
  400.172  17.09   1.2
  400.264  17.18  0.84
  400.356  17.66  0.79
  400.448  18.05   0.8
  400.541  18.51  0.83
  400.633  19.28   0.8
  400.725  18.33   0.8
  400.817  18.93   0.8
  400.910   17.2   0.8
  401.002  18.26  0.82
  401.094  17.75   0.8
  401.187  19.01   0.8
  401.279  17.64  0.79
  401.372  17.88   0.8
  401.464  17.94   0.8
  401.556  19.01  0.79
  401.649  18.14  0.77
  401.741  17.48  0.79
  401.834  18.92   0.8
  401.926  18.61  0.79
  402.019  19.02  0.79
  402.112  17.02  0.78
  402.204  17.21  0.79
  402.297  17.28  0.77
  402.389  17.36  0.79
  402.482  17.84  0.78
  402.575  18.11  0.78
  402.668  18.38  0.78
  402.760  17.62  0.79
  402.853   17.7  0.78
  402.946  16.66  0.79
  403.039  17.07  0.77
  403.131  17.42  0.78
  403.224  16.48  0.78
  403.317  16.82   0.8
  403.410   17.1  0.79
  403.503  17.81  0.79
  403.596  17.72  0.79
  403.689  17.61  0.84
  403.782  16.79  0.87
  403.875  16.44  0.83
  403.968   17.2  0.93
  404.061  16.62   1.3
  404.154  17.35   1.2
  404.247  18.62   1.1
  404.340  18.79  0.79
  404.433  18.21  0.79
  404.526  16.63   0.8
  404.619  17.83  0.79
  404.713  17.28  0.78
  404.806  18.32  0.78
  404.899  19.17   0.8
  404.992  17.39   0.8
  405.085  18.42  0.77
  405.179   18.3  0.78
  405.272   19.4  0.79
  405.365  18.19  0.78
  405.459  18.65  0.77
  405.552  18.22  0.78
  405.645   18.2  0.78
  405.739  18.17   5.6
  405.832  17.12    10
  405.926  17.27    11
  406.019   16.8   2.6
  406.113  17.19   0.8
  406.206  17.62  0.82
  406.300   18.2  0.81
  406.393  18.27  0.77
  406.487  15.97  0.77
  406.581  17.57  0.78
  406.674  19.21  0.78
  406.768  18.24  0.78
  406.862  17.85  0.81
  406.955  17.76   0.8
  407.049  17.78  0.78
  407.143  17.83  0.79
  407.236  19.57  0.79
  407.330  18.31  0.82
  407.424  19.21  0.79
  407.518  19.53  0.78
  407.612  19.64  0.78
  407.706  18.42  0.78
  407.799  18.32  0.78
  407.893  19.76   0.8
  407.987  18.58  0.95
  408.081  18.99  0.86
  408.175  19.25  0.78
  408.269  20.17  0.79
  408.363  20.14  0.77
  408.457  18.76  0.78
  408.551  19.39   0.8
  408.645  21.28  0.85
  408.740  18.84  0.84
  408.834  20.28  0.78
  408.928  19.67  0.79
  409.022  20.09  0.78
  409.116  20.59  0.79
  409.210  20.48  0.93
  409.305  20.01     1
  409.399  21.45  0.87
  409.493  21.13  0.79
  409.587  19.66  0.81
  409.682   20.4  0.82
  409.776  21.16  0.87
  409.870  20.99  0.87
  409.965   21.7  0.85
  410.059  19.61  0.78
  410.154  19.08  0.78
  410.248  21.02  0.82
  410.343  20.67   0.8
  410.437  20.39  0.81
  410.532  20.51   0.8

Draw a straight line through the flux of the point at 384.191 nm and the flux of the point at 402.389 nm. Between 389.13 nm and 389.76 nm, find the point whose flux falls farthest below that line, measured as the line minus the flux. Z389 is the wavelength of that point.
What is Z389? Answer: 389.715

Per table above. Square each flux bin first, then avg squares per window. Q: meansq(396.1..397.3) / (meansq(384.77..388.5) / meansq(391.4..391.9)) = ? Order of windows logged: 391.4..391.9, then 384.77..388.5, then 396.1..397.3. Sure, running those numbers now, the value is 345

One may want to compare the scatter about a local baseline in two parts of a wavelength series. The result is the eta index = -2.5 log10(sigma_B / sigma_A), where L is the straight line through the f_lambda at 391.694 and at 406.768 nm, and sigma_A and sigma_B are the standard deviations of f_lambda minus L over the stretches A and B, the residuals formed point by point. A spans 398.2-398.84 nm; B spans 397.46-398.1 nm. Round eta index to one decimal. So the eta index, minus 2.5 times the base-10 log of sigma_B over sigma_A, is -0.2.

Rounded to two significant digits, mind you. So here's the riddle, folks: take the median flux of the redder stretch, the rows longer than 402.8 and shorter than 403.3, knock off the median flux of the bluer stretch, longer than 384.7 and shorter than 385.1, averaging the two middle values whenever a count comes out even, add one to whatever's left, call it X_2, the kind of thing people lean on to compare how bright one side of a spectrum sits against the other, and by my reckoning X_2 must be -4.7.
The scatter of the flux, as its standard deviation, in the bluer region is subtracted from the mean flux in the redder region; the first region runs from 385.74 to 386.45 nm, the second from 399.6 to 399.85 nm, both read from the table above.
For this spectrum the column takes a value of 17.9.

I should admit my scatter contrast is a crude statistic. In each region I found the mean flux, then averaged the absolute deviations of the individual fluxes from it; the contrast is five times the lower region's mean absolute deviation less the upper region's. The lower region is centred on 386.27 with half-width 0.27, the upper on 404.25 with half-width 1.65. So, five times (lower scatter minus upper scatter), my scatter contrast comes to 1.6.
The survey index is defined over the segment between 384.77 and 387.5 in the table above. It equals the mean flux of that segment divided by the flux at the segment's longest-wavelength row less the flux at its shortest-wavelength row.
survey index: -26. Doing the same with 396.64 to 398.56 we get -178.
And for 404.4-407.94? 12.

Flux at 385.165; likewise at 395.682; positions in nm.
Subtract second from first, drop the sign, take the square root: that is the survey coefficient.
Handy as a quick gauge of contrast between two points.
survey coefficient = 0.41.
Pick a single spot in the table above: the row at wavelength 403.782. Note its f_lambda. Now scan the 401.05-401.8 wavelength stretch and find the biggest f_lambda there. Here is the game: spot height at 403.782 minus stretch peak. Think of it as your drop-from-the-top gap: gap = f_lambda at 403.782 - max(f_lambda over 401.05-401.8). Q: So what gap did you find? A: -2.2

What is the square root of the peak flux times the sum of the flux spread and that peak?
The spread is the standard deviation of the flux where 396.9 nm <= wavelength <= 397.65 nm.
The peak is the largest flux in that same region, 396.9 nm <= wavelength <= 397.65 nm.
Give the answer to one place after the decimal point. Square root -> 21.3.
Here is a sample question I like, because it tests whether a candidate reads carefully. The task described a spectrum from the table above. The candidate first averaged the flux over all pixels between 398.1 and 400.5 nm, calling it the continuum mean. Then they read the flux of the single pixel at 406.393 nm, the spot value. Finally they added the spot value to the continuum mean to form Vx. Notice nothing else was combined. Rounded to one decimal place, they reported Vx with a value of 37.0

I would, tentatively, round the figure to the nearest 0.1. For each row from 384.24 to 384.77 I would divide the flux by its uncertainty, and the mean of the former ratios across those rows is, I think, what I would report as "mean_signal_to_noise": 24.0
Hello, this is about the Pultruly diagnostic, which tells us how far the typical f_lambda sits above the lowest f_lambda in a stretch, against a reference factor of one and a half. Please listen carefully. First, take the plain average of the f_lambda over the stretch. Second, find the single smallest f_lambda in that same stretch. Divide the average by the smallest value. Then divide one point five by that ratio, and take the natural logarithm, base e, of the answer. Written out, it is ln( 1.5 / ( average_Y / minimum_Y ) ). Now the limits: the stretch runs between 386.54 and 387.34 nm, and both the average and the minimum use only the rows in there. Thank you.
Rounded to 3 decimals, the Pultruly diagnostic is 0.302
